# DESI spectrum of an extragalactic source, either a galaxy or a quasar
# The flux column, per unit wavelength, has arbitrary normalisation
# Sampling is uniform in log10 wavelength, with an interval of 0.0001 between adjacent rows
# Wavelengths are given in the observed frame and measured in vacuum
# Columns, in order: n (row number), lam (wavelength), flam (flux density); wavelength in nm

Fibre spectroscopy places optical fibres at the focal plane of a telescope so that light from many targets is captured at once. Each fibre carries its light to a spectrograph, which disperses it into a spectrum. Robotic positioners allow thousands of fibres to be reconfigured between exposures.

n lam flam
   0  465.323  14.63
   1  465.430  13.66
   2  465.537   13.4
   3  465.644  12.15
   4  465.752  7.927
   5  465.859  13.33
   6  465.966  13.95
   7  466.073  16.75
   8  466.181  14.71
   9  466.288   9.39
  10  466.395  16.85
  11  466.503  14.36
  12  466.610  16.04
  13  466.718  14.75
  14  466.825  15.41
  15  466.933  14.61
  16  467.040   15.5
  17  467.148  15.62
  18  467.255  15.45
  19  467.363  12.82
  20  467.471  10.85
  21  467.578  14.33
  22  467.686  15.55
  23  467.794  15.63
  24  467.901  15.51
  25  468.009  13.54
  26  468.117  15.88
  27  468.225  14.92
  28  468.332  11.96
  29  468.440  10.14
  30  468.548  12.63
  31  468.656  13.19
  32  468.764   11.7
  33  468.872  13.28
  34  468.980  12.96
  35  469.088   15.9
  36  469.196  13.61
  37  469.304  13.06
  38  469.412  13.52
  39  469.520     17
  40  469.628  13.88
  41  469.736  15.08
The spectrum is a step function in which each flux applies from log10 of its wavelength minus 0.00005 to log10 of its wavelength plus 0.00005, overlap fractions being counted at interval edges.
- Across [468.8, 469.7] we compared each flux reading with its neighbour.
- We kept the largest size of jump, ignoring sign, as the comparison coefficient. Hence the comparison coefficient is 3.5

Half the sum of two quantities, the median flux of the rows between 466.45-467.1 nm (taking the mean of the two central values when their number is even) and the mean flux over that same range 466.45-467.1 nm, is 15.1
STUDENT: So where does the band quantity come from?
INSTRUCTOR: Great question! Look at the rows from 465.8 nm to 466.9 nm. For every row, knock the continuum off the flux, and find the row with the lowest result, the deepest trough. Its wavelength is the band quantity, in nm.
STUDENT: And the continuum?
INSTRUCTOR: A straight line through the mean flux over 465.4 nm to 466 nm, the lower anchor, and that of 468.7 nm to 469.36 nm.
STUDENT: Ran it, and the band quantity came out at 466.288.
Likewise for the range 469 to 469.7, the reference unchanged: 469.304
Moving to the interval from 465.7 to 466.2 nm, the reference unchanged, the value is 465.752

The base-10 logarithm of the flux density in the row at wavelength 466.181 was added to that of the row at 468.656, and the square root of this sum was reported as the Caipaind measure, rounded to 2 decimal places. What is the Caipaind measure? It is 1.51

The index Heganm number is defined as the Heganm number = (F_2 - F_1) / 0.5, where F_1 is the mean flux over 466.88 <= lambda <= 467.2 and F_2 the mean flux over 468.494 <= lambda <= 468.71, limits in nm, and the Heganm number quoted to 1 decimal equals -4.7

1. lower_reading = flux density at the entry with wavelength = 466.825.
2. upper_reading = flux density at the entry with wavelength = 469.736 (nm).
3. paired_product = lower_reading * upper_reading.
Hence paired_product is 232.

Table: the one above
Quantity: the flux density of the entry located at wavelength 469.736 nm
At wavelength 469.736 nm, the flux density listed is 15.08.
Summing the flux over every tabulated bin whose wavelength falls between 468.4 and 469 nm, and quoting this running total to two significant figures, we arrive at 74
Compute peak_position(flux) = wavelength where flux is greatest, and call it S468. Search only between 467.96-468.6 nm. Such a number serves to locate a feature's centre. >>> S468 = 468.117 nm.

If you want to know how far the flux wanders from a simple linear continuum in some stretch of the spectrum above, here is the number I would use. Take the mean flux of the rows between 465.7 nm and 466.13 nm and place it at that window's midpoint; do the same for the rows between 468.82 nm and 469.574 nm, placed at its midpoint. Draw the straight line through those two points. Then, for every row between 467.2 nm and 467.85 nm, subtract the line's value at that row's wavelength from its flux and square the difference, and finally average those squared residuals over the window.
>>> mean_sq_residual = 3.3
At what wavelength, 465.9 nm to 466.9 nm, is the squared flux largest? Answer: 466.395 nm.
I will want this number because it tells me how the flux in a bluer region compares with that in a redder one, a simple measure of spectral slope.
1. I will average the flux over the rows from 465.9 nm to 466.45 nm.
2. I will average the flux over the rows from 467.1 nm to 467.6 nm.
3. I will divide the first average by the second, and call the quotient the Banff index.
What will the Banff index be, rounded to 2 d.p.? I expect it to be 1.04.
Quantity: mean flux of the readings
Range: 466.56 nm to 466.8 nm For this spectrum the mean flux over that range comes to 15.4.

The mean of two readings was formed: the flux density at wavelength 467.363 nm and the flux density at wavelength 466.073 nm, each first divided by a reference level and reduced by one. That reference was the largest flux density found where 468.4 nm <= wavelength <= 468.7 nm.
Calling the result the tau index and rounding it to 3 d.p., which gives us 0.121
